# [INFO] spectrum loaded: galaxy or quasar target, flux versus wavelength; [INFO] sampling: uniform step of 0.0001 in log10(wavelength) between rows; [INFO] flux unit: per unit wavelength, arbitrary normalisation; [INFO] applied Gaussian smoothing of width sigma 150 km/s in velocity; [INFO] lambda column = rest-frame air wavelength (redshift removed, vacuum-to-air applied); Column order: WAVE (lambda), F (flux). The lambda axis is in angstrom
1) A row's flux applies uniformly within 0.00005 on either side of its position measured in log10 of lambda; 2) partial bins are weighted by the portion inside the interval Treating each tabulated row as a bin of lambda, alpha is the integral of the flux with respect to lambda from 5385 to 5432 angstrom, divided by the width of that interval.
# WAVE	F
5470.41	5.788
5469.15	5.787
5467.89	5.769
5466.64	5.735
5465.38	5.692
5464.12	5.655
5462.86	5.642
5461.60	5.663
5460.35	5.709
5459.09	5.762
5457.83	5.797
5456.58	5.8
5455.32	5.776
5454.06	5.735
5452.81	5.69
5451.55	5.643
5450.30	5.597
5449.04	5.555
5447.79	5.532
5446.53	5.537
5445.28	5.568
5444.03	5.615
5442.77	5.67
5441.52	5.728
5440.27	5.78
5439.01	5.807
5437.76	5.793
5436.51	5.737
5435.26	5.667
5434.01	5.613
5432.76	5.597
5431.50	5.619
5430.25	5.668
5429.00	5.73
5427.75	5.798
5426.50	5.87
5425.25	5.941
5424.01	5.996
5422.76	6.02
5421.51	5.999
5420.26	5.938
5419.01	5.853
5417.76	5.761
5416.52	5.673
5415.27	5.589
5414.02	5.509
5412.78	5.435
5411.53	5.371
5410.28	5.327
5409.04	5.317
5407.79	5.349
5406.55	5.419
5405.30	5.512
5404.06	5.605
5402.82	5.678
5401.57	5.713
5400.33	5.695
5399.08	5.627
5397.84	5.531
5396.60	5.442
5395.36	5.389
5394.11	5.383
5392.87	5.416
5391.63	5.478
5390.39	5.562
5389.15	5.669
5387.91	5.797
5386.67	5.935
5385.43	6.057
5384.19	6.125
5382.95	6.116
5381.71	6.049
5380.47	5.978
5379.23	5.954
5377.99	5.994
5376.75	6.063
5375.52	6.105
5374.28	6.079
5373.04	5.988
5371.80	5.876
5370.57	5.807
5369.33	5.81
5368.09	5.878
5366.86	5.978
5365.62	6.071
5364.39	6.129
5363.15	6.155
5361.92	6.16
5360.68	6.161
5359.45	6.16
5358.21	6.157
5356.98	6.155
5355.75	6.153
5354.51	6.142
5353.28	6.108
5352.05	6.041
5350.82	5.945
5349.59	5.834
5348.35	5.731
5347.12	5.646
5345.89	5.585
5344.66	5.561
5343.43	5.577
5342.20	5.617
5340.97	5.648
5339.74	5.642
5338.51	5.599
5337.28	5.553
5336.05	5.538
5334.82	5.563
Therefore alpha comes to 5.6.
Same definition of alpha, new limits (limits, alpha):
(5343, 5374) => 6.0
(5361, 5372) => 6.0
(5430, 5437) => 5.6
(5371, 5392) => 5.9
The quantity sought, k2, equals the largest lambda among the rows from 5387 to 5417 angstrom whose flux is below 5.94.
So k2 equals 5416.52 angstrom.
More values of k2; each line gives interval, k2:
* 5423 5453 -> 5452.81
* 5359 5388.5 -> 5387.91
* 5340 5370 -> 5369.33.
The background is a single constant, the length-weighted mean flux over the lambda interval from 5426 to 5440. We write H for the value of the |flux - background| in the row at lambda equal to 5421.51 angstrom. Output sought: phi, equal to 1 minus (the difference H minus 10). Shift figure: 10.7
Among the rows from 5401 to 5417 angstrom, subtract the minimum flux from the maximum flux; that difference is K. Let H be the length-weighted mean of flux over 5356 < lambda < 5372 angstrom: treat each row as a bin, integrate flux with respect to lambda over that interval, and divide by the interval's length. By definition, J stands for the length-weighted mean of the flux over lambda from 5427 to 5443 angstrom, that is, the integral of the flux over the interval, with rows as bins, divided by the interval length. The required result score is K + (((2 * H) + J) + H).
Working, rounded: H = 6.05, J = 5.71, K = 0.396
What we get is 24.2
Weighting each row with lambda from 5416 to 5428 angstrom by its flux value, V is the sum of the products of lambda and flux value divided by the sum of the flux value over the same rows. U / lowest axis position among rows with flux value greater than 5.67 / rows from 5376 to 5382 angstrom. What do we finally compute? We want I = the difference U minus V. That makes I -45.4 angstrom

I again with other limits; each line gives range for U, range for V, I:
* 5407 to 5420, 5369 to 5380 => 42.2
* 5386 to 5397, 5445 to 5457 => -64.3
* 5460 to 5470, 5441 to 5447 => 16.3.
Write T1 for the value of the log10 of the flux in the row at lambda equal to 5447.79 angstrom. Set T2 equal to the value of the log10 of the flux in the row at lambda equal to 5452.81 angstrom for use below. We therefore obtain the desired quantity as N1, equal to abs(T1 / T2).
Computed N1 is 0.98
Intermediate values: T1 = 0.743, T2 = 0.755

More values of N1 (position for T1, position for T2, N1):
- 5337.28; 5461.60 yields 0.99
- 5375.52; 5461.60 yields 1.04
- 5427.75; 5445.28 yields 1.02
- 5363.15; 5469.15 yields 1.04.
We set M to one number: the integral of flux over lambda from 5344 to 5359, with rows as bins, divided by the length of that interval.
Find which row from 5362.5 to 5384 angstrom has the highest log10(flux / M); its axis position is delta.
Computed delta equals 5363.15 angstrom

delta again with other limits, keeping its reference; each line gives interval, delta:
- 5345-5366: 5360.68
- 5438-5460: 5439.01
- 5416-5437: 5422.76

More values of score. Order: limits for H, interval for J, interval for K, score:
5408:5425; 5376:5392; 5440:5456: 23.2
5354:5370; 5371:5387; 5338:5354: 24.8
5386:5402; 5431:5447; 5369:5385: 22.8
